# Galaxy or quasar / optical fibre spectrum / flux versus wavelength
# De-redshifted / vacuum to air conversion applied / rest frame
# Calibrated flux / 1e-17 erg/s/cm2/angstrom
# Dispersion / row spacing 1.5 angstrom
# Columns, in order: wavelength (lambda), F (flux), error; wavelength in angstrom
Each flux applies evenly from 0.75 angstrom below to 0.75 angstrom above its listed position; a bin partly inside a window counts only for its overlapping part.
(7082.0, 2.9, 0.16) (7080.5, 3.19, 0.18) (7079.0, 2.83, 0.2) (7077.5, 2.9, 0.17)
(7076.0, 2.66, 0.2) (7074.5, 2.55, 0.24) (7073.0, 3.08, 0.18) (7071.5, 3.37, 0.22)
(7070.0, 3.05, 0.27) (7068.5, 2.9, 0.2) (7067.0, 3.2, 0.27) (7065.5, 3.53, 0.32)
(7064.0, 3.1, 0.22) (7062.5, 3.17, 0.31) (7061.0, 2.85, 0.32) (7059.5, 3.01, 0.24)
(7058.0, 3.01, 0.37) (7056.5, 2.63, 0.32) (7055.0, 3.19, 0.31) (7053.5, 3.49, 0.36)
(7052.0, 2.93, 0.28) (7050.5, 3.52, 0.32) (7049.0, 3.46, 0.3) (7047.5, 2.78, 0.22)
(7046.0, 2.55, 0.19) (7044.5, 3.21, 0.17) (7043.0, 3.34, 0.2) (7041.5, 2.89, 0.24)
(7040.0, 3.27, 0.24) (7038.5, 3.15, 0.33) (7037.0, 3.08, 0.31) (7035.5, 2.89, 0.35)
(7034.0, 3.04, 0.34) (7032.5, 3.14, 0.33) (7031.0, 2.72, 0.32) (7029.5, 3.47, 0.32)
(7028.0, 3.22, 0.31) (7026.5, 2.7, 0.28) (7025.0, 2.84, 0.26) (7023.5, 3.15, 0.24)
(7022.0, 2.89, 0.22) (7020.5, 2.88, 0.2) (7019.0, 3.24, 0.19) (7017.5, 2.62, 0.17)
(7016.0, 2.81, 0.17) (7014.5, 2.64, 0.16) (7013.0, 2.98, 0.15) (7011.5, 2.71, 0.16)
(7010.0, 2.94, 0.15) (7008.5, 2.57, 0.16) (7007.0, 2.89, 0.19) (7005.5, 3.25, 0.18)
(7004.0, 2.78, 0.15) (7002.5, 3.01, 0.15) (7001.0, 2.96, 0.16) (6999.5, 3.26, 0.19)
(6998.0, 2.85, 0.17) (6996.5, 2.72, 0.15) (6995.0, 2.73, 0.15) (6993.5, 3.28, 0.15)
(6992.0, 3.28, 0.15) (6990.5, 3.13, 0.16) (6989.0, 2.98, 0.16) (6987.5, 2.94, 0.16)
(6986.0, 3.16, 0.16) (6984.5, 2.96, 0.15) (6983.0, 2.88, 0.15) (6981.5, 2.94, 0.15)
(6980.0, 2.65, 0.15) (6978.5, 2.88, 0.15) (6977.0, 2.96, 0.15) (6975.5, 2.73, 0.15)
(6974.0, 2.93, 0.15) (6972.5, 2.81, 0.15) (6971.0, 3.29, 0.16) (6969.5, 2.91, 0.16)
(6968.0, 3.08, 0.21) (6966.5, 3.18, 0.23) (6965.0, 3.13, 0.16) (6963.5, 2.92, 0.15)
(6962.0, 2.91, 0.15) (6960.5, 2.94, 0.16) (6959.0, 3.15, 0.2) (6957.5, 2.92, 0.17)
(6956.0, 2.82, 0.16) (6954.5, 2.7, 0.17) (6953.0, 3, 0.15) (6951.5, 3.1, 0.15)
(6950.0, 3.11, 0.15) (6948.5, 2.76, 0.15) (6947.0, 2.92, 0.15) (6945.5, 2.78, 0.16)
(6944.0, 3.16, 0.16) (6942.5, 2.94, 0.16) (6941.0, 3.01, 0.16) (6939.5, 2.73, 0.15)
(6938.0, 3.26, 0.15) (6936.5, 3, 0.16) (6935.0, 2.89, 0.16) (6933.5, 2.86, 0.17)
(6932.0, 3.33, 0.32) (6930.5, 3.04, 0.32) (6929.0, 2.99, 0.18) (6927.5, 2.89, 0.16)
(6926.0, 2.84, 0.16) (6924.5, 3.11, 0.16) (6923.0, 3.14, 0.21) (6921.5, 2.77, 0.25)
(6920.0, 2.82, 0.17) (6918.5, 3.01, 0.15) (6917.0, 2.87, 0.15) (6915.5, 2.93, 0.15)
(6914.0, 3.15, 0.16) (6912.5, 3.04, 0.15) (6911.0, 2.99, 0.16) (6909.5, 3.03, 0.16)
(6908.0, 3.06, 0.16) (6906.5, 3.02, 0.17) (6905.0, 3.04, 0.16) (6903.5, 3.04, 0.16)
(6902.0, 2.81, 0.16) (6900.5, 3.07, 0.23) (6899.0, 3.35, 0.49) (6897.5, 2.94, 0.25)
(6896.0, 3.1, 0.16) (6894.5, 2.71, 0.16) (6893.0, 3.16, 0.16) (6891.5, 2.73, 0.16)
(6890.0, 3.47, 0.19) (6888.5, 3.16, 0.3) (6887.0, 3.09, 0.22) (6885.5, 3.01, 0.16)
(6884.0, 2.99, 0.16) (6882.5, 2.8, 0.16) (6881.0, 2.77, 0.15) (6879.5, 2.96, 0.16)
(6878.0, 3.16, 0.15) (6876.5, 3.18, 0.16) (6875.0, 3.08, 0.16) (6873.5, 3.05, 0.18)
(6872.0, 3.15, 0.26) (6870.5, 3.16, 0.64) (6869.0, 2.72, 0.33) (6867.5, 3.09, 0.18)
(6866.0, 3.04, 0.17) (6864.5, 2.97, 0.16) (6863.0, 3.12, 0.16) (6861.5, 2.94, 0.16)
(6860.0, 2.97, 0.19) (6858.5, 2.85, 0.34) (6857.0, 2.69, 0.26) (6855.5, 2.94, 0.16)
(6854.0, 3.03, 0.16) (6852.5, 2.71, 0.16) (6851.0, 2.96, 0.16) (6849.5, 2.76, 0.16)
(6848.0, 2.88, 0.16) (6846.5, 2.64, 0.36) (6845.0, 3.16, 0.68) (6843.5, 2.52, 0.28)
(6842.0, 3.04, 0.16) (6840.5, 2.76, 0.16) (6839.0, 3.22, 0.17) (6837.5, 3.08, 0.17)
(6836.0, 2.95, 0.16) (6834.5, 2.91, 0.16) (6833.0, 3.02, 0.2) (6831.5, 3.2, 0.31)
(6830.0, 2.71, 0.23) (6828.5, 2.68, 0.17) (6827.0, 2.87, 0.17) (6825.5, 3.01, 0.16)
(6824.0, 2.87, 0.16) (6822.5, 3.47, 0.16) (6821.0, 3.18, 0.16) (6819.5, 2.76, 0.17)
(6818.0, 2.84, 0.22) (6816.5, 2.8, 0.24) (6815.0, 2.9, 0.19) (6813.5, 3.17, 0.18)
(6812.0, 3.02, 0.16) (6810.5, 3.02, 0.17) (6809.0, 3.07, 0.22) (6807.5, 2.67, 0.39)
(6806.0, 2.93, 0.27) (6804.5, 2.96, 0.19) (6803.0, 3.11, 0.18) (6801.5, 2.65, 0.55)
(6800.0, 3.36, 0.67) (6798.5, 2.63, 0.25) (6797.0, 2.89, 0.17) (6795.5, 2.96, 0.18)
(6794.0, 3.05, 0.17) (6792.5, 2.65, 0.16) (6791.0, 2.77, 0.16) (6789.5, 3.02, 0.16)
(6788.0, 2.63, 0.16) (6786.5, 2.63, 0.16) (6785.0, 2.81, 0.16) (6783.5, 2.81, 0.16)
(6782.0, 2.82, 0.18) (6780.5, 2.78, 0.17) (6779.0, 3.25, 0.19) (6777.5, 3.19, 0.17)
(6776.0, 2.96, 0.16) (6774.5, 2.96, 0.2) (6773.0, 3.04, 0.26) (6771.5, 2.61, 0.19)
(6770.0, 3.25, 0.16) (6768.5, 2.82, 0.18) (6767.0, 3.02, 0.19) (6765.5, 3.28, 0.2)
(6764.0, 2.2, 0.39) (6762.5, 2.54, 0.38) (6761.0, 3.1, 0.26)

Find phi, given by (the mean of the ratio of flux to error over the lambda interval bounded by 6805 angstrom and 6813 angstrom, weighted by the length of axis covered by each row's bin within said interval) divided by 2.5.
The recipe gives 5.5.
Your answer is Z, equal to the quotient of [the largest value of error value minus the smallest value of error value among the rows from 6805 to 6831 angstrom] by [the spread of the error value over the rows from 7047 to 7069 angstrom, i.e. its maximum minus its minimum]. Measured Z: 1.4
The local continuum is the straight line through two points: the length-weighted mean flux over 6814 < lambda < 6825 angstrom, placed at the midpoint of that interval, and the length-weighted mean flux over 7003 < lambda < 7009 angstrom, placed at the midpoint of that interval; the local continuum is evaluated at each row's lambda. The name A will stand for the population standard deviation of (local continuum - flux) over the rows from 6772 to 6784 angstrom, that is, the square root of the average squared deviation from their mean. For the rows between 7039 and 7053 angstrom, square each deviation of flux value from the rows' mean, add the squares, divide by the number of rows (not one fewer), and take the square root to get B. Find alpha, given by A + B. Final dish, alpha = 0.48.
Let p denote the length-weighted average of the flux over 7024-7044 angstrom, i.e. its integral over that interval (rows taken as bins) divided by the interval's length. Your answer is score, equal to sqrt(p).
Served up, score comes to 1.75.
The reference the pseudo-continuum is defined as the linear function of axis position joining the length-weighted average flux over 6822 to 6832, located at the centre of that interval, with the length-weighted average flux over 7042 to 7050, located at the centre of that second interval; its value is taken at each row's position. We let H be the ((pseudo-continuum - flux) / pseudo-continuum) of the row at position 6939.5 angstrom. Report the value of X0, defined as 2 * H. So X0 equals 0.19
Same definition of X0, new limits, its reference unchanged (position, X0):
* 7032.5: -0.05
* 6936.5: 0.01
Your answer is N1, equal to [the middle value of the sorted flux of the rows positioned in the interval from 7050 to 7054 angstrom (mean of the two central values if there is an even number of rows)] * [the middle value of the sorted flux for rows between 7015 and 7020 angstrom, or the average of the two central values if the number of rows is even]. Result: 9.81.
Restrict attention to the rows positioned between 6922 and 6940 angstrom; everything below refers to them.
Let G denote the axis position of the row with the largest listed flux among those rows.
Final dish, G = 6932.0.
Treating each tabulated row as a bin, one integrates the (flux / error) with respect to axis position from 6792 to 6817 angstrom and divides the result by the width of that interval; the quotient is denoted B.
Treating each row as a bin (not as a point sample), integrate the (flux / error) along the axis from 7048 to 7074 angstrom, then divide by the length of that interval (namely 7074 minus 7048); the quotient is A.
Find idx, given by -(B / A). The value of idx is -1.19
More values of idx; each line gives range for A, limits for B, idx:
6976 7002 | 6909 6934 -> -0.89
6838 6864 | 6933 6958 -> -1.24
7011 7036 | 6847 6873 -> -1.17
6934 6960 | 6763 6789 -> -0.85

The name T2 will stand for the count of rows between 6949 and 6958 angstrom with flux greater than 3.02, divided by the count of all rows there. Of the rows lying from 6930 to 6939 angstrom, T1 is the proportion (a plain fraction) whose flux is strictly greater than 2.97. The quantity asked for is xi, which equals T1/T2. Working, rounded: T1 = 0.67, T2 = 0.33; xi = 2.0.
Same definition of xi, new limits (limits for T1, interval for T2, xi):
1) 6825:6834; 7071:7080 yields 1.5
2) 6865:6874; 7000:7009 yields 5.0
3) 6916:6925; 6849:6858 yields 3.0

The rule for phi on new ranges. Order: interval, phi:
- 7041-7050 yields 5.7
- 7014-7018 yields 6.5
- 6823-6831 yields 6.5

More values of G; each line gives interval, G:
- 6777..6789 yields 6779.0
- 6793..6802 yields 6800.0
